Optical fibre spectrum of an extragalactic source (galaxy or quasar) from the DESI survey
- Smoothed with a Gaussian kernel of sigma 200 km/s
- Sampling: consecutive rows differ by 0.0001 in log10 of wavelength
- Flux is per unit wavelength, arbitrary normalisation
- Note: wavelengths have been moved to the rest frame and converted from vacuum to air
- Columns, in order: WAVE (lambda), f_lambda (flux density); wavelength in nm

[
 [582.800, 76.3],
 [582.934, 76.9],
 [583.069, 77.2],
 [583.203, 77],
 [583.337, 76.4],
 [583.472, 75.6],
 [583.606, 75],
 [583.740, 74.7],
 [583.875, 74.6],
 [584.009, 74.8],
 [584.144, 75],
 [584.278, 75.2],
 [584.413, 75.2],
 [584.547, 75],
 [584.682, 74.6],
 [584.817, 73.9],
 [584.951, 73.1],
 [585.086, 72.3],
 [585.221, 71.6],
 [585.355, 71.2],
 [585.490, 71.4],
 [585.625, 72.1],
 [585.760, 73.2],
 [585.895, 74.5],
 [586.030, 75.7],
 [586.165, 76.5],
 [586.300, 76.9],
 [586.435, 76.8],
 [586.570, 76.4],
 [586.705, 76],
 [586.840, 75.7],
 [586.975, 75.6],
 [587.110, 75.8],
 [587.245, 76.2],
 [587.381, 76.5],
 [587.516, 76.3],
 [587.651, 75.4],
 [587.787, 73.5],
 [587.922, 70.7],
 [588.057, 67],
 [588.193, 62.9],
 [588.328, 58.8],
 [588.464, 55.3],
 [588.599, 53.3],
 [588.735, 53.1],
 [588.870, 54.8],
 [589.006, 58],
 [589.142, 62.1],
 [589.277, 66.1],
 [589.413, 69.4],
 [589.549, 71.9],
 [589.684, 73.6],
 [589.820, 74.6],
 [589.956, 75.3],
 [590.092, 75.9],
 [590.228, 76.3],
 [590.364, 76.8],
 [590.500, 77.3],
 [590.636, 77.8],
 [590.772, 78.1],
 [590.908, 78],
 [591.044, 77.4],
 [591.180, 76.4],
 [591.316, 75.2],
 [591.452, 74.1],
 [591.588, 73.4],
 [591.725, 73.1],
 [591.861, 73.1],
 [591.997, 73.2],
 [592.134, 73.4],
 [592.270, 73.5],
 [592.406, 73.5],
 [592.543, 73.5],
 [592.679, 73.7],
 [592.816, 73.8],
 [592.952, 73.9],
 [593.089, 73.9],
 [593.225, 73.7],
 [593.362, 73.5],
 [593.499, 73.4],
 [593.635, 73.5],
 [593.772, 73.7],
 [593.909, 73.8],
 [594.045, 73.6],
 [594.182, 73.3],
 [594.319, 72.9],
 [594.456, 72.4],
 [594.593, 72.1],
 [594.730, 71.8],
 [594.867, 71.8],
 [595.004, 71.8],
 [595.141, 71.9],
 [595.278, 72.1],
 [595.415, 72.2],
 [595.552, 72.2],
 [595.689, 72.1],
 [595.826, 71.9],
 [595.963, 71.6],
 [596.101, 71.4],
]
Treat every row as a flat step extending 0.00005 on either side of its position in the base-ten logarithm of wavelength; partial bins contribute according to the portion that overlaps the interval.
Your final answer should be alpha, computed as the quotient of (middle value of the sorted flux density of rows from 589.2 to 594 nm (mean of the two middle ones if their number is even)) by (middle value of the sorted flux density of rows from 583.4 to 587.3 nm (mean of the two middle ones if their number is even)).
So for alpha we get 0.98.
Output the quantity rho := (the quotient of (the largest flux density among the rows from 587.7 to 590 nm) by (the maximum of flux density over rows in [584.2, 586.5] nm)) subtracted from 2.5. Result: 1.52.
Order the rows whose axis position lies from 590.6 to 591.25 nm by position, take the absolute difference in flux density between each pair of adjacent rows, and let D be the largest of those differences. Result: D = 1.00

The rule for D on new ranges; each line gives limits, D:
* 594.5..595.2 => 0.30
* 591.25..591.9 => 1.10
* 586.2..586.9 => 0.40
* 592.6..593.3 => 0.20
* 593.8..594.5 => 0.50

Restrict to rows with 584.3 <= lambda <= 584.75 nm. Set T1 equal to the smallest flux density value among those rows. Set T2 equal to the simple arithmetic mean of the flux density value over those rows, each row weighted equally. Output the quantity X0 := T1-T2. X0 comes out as -0.33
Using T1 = 74.6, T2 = 74.9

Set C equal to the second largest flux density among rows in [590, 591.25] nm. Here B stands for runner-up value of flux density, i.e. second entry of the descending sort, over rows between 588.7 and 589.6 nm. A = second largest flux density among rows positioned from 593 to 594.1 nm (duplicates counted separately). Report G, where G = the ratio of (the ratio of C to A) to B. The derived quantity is 0.0152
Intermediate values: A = 73.8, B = 69.4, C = 78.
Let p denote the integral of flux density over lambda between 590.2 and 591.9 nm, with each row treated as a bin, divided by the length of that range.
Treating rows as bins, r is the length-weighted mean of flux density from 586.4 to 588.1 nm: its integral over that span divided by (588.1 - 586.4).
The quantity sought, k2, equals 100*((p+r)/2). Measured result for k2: 7541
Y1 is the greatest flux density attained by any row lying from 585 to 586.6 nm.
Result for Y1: 76.9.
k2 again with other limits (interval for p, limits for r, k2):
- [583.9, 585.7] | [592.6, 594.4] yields 7356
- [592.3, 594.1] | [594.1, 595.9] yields 7294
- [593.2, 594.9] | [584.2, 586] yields 7321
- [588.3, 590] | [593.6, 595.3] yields 6808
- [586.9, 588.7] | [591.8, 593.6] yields 7115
